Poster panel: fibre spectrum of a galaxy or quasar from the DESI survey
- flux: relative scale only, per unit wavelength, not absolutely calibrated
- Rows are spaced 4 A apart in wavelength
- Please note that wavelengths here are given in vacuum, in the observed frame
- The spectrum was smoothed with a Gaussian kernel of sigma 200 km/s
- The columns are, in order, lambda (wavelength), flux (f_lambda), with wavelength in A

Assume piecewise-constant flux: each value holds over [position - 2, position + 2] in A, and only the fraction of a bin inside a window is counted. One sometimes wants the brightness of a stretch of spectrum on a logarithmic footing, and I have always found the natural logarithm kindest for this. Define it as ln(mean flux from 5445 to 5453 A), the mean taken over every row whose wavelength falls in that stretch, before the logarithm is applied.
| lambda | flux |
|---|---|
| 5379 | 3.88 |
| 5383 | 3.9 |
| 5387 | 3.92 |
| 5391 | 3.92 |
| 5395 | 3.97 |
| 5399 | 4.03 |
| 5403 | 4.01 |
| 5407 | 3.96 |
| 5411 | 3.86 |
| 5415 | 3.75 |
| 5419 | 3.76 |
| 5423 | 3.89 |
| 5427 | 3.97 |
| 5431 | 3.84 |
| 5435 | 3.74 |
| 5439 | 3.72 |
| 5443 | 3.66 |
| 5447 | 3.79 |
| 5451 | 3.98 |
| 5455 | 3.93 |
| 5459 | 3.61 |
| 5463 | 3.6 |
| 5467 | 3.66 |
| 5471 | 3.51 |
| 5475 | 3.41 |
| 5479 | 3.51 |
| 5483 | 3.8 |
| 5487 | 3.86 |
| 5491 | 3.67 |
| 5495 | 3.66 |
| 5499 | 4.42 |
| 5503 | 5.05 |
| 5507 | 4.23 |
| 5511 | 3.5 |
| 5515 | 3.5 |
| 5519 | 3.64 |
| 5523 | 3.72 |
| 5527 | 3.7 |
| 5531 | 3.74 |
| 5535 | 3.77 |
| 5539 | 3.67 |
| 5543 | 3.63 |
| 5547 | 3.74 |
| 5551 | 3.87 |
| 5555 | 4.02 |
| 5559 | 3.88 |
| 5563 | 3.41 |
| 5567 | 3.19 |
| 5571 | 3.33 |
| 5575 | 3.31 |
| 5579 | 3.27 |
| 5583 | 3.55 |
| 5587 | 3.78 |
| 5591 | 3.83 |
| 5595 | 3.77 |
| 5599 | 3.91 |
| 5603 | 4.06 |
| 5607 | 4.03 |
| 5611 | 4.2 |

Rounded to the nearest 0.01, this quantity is 1.36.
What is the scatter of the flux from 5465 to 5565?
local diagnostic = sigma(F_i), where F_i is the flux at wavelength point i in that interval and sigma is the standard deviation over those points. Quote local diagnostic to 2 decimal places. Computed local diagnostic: 0.35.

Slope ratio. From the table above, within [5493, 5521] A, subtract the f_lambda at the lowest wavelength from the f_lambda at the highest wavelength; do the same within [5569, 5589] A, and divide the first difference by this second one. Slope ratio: 0.0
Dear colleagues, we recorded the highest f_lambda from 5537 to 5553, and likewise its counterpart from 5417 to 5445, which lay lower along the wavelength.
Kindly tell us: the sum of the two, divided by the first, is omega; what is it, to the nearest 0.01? 2.03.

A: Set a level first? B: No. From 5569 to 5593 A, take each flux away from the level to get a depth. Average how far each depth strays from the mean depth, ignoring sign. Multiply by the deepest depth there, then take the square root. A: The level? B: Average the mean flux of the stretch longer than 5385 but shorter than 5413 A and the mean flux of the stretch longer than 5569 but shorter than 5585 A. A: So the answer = 0.28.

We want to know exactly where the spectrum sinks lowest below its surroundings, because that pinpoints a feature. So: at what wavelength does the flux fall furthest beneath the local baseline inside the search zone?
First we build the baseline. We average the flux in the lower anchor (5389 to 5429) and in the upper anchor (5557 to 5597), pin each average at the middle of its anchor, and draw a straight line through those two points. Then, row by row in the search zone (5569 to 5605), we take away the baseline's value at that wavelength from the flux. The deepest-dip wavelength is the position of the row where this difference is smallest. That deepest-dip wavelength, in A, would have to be 5579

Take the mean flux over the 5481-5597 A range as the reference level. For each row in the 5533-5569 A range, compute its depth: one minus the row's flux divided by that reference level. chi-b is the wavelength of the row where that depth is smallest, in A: 5555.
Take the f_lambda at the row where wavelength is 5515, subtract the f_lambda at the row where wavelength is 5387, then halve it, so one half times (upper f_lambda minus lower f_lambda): -0.21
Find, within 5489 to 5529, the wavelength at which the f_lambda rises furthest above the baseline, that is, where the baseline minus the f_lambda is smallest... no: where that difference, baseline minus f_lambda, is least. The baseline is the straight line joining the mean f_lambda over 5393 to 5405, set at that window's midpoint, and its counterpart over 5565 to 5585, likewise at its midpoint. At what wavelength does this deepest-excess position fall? 5503 A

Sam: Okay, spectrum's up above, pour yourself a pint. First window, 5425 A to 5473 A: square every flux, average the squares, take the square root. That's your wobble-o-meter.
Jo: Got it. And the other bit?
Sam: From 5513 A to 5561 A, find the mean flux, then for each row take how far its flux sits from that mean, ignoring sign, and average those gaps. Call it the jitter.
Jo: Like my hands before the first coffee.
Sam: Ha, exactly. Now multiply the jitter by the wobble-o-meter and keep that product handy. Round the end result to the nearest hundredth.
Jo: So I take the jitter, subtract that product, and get -0.27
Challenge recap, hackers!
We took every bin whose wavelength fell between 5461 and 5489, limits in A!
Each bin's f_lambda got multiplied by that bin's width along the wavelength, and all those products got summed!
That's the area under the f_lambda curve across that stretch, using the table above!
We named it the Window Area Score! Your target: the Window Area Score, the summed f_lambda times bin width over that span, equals 101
